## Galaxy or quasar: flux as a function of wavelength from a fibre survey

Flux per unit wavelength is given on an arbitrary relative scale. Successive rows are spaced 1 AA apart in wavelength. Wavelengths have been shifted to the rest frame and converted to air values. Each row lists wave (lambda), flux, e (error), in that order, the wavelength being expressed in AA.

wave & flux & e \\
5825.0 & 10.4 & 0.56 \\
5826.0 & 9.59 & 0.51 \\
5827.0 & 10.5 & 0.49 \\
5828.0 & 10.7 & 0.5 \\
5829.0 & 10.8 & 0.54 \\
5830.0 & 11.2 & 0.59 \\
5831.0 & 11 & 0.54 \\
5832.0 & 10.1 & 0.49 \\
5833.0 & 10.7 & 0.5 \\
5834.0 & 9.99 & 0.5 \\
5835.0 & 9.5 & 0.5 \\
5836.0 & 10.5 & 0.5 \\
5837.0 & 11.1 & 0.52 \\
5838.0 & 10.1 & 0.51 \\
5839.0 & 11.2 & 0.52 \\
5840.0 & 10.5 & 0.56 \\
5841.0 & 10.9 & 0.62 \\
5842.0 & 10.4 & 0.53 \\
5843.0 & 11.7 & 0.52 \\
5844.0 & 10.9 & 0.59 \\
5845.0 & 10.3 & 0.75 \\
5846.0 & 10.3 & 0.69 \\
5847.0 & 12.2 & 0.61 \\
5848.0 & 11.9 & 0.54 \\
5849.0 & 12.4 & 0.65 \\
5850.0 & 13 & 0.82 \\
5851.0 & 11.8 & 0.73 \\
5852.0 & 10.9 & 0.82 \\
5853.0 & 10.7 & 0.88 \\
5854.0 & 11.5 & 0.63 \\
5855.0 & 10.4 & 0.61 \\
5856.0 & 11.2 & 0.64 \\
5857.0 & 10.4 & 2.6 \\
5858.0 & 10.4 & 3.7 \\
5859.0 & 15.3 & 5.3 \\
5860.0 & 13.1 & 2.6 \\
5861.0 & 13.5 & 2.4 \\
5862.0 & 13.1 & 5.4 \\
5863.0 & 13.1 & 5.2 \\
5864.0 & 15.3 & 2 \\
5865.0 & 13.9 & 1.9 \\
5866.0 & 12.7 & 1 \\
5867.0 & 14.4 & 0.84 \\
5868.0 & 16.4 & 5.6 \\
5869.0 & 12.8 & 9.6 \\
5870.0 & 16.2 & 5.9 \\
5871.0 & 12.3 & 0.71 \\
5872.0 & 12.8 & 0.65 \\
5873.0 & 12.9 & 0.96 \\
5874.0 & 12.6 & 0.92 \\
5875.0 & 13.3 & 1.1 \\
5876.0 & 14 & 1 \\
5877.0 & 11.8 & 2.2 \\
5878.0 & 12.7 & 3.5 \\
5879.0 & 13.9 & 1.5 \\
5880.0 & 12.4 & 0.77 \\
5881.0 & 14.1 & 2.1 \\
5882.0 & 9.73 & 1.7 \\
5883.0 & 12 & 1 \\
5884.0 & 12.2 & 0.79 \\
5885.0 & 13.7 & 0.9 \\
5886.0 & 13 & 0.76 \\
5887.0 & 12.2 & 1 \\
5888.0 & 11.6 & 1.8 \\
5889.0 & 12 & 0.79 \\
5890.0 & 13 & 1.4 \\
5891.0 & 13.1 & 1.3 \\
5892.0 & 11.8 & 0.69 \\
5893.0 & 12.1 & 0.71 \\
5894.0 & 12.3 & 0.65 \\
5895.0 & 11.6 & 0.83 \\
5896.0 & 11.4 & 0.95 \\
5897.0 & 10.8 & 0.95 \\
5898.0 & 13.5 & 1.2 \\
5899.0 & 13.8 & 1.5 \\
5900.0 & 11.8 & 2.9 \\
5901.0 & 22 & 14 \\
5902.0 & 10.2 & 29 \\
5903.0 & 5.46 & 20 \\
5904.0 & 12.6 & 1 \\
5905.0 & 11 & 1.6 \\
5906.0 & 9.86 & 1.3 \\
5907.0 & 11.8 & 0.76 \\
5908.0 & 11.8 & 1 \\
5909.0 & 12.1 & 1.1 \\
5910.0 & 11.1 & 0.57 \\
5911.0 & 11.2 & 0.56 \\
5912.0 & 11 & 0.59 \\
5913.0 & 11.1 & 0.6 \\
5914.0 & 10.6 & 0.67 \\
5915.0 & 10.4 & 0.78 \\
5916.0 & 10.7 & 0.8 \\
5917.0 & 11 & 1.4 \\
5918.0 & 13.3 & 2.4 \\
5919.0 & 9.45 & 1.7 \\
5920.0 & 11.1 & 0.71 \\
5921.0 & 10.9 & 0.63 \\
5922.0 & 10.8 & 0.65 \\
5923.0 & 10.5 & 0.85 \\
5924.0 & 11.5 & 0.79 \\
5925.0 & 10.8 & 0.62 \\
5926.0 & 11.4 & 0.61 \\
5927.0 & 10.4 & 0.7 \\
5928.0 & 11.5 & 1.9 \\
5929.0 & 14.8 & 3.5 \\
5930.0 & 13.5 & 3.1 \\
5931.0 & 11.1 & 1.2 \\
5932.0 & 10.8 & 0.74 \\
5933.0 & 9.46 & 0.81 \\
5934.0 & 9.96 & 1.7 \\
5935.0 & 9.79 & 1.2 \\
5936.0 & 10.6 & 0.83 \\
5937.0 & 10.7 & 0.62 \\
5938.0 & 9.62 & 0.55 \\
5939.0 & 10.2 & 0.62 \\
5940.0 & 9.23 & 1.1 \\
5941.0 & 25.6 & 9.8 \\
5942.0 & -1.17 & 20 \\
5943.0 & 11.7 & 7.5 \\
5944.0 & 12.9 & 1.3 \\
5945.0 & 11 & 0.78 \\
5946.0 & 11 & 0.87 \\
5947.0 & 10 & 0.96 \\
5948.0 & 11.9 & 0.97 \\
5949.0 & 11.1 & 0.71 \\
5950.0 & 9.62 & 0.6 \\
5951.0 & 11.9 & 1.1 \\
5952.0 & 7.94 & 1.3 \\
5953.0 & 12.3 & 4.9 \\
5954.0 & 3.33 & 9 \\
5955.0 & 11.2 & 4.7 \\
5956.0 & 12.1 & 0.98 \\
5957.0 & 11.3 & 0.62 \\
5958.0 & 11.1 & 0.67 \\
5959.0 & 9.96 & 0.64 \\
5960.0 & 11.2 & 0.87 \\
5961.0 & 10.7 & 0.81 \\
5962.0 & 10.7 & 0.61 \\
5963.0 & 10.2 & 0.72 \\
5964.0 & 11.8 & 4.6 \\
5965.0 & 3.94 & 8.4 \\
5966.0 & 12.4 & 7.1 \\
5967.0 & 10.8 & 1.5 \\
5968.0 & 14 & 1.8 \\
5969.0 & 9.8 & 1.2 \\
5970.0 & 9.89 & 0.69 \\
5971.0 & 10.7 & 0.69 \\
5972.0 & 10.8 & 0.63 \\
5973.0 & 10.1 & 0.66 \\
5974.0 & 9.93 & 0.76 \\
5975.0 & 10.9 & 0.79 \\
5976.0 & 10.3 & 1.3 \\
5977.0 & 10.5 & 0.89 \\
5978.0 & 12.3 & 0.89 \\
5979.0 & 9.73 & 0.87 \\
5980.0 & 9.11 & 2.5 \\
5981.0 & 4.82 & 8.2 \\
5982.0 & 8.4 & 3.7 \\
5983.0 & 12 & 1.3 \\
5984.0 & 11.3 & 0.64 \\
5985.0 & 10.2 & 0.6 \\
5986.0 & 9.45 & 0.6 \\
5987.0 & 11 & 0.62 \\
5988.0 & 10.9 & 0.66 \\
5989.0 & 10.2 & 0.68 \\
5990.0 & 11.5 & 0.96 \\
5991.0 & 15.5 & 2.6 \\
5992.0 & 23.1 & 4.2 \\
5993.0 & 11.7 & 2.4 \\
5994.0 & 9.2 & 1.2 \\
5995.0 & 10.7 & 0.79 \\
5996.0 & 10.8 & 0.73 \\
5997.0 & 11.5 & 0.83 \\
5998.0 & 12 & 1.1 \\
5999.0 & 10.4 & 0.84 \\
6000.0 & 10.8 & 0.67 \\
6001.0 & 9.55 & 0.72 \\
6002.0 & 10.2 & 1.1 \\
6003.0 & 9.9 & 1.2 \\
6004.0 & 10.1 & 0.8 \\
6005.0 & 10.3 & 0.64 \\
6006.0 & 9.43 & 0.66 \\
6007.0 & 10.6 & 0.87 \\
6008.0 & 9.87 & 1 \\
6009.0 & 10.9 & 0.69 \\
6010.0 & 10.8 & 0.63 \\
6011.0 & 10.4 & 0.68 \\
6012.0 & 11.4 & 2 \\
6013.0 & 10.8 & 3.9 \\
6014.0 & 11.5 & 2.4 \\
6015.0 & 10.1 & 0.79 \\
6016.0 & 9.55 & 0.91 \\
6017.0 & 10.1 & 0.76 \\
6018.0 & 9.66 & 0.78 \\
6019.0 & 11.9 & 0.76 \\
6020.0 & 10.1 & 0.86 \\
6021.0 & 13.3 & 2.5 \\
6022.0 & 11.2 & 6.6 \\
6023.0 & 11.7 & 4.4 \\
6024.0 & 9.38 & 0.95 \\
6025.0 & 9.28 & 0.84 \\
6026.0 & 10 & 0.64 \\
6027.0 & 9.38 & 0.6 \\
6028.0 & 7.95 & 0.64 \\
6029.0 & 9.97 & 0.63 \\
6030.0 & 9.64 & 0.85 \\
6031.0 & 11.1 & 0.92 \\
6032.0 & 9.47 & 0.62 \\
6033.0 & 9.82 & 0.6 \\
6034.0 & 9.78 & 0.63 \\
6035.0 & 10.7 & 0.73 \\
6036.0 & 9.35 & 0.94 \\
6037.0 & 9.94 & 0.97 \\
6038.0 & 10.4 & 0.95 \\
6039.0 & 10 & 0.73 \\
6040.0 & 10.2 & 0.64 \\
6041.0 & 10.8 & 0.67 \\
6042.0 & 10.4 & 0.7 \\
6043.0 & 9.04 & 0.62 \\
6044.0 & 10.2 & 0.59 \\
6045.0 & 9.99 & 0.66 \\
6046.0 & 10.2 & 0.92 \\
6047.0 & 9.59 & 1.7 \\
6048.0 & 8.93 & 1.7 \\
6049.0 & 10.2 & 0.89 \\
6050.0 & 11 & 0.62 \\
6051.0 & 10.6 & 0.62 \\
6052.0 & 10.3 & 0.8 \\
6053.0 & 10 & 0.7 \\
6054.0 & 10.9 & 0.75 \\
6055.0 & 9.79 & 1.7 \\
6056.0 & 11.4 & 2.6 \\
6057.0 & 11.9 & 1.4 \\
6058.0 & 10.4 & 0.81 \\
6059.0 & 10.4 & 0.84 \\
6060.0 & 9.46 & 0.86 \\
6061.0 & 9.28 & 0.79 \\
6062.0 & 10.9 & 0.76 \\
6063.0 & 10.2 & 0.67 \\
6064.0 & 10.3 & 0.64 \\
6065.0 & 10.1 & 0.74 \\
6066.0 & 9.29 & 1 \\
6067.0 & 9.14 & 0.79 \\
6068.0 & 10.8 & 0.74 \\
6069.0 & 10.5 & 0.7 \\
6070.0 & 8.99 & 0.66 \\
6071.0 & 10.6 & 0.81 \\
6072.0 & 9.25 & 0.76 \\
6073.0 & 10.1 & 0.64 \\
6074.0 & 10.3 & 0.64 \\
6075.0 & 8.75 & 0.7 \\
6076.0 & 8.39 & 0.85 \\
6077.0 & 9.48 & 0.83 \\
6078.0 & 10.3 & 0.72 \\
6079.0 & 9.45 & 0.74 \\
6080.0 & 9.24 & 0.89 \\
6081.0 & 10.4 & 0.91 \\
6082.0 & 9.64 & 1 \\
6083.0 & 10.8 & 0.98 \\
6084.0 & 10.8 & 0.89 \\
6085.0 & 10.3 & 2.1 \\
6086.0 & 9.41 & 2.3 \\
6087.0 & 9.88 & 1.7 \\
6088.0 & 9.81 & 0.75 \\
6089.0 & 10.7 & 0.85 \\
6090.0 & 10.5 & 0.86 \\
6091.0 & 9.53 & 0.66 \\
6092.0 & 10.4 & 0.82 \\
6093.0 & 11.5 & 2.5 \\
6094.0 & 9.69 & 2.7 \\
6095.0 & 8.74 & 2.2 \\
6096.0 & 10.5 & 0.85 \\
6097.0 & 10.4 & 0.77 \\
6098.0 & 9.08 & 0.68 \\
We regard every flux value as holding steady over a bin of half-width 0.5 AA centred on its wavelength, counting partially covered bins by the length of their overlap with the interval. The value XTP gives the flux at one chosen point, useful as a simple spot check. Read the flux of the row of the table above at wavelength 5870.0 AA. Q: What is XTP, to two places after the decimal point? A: 16.20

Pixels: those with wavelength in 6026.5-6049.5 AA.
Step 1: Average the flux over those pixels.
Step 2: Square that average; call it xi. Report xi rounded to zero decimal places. 97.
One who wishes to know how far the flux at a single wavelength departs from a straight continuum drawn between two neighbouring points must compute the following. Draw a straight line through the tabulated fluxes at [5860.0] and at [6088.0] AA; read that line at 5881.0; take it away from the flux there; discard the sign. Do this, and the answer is 1.3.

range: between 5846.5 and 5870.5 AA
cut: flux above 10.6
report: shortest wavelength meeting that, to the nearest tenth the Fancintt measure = 5847.0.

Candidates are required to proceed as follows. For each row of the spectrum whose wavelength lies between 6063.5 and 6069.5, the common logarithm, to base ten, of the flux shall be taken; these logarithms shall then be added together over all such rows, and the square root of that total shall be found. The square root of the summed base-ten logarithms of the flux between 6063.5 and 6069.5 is 2.45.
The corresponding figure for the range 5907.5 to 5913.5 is 2.52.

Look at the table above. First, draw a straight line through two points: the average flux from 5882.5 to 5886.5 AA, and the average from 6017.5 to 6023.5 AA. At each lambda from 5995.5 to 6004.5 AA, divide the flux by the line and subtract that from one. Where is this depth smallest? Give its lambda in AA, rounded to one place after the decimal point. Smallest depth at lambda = 5998.0 AA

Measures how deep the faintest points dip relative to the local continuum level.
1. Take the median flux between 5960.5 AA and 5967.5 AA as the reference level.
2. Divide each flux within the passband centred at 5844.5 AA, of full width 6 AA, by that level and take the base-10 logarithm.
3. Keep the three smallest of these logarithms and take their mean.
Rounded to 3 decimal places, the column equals -0.015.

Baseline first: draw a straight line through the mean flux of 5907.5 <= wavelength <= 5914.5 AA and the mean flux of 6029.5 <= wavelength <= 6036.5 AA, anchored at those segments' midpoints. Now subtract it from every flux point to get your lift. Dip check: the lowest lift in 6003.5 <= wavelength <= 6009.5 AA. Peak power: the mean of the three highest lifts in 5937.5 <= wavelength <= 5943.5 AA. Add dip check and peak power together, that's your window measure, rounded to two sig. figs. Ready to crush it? 4.0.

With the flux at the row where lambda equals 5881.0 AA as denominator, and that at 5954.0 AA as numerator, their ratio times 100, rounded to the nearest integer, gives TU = 24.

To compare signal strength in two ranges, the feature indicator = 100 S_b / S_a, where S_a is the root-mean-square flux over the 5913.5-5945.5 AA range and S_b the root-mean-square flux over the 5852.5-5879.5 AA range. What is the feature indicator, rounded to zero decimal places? 113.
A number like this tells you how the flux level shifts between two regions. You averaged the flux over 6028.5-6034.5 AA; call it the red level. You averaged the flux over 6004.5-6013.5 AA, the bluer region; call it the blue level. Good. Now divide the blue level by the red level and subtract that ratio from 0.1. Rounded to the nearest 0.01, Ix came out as -0.95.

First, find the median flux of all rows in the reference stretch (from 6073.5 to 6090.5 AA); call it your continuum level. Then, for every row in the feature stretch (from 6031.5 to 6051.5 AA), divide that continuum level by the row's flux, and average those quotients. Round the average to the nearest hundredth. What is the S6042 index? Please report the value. 0.99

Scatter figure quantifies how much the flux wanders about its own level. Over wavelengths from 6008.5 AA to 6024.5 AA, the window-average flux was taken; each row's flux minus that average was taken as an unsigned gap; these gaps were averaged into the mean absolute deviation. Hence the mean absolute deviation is 0.8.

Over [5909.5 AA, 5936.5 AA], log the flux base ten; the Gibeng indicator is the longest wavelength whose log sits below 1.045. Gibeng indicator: 5936.0 AA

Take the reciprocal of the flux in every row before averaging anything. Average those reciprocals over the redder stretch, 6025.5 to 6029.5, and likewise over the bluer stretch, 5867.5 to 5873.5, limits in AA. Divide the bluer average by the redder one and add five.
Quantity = 5.67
